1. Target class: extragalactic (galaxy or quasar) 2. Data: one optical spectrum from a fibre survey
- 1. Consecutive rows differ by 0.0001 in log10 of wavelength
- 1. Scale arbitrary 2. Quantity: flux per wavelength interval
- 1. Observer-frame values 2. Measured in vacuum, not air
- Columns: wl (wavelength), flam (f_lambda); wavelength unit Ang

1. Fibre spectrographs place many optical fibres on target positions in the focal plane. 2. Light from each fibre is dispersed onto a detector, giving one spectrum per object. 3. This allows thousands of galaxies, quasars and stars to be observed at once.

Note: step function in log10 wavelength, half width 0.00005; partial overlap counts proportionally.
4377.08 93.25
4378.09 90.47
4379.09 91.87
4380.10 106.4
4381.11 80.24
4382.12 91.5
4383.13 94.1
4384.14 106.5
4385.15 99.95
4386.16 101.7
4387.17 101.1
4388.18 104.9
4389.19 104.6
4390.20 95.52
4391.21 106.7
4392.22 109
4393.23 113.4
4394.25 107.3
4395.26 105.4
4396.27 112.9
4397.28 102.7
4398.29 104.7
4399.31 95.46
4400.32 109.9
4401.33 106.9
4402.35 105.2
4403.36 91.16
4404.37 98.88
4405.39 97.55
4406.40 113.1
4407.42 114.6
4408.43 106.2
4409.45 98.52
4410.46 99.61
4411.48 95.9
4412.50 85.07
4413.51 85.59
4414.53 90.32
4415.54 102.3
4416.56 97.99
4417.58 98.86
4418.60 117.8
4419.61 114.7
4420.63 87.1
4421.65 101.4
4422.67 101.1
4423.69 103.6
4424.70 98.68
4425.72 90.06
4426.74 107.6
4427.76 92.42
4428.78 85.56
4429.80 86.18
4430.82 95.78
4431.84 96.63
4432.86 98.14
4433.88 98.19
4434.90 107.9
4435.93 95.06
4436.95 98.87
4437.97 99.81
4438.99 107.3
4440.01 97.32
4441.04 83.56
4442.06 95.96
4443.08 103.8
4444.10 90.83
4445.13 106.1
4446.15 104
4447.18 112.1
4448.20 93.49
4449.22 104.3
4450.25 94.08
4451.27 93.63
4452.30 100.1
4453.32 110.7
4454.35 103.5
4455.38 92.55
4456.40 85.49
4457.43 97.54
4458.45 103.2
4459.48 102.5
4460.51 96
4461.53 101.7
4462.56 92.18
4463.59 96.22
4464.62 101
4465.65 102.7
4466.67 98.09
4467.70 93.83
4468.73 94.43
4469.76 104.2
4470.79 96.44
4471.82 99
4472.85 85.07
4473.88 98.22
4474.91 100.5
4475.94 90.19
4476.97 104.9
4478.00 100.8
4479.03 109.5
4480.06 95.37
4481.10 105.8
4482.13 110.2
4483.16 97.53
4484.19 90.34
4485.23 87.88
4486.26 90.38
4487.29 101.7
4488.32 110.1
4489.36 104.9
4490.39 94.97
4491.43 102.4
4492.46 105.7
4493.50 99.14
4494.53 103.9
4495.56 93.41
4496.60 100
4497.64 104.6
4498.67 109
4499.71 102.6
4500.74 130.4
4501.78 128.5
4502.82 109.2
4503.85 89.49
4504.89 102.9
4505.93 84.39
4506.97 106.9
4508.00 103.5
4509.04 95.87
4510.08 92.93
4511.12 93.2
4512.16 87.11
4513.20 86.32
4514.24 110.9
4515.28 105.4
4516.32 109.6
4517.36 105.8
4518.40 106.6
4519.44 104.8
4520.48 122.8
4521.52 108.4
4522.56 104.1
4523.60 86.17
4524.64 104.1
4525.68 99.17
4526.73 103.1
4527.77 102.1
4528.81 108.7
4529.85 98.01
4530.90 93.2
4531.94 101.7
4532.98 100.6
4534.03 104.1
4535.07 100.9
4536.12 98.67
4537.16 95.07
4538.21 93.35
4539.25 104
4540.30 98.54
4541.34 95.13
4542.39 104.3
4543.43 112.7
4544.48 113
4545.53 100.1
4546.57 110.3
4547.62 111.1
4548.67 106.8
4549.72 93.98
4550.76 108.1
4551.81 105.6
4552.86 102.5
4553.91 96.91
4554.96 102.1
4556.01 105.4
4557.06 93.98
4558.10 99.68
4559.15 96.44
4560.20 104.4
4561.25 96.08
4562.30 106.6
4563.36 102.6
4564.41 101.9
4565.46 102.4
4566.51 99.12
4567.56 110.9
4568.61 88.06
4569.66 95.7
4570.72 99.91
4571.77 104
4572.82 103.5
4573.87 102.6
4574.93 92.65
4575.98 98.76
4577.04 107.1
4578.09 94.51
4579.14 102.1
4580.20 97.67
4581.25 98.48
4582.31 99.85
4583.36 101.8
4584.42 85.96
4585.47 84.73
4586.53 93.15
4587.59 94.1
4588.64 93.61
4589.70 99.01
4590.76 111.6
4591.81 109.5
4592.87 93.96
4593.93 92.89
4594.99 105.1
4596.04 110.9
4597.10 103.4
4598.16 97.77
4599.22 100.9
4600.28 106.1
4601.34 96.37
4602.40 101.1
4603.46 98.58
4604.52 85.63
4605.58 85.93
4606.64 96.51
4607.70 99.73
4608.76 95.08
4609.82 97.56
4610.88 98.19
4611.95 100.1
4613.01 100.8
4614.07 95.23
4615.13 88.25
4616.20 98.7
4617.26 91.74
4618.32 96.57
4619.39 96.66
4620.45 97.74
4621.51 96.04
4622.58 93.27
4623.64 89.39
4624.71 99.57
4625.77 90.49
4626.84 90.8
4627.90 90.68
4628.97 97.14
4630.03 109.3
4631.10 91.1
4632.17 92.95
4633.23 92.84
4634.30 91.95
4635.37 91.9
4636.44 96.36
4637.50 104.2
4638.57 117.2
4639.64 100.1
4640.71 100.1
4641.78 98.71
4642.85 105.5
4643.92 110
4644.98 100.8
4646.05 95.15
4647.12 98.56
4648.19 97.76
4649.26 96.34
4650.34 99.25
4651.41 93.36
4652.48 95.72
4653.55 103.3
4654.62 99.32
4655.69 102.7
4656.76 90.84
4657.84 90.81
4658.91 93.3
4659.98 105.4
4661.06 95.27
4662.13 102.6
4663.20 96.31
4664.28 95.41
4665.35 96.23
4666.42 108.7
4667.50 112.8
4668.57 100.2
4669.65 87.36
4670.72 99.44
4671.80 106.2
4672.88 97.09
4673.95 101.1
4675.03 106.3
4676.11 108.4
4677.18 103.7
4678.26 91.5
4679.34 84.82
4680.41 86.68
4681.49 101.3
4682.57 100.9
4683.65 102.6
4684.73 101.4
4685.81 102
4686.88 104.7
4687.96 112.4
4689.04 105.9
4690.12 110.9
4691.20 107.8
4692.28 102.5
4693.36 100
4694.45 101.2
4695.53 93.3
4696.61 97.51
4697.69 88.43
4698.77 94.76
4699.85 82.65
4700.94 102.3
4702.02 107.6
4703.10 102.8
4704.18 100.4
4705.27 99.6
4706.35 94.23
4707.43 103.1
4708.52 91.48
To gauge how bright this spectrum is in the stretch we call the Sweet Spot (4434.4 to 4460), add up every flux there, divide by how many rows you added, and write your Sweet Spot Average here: 99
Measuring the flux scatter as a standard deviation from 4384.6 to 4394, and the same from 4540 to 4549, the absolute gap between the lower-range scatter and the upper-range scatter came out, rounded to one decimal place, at 1.3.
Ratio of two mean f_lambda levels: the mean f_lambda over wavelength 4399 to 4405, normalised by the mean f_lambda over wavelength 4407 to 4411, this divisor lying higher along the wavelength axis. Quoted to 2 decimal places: 0.97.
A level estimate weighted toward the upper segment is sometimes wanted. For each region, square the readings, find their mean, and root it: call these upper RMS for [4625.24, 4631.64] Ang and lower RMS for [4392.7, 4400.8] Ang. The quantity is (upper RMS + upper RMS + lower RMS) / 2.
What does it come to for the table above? 148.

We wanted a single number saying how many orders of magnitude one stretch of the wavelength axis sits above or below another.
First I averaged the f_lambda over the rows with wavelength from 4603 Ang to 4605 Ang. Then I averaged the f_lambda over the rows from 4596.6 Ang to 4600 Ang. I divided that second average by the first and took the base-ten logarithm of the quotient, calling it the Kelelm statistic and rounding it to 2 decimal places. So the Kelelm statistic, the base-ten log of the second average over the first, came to 0.04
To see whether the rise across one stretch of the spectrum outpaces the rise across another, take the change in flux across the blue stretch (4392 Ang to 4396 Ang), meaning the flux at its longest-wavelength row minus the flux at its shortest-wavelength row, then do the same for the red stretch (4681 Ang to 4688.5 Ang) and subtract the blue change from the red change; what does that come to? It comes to 15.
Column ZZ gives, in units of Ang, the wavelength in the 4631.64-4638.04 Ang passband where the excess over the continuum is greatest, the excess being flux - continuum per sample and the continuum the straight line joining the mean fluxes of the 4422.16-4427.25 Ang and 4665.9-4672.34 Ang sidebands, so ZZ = 4637.50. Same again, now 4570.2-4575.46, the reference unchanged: 4571.77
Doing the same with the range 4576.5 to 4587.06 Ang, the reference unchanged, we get 4577.04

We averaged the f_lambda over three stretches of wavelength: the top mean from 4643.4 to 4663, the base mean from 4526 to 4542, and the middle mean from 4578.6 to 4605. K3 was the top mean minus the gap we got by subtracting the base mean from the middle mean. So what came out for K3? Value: 99.6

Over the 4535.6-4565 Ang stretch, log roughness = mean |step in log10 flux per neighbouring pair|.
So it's 0.027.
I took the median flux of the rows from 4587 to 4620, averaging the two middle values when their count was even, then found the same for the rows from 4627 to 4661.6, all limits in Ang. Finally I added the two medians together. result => 195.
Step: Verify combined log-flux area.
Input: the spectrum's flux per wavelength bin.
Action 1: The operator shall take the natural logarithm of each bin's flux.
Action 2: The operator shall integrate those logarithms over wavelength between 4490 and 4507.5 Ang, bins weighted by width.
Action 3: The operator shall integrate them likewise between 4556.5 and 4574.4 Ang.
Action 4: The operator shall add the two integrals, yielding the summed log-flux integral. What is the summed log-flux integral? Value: 164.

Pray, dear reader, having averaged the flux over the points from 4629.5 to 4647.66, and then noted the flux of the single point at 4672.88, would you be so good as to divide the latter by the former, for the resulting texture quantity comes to 0.97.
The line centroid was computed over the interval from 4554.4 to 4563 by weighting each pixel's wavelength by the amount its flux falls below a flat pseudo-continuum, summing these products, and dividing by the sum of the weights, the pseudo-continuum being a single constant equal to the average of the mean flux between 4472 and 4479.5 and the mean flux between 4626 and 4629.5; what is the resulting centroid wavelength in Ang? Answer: 4558.8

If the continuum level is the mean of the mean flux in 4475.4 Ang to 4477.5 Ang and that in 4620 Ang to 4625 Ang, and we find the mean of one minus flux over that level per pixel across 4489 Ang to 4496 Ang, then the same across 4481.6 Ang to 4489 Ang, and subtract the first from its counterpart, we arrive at 0.02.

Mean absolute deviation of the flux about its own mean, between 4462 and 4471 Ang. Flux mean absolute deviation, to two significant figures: 3.4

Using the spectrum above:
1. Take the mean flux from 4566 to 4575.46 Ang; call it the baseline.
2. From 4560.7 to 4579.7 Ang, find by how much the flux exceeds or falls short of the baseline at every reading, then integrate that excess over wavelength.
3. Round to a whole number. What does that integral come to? 16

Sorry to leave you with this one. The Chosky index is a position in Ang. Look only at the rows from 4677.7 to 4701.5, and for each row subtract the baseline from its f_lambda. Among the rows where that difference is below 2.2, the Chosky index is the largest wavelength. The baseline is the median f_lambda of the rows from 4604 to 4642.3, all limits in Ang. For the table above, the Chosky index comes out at 4699.85 Ang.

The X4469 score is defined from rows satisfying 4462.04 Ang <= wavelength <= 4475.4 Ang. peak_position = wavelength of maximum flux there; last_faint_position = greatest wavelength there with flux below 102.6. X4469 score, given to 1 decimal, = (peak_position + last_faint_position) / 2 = 4472.3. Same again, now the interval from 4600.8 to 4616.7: 4609.3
